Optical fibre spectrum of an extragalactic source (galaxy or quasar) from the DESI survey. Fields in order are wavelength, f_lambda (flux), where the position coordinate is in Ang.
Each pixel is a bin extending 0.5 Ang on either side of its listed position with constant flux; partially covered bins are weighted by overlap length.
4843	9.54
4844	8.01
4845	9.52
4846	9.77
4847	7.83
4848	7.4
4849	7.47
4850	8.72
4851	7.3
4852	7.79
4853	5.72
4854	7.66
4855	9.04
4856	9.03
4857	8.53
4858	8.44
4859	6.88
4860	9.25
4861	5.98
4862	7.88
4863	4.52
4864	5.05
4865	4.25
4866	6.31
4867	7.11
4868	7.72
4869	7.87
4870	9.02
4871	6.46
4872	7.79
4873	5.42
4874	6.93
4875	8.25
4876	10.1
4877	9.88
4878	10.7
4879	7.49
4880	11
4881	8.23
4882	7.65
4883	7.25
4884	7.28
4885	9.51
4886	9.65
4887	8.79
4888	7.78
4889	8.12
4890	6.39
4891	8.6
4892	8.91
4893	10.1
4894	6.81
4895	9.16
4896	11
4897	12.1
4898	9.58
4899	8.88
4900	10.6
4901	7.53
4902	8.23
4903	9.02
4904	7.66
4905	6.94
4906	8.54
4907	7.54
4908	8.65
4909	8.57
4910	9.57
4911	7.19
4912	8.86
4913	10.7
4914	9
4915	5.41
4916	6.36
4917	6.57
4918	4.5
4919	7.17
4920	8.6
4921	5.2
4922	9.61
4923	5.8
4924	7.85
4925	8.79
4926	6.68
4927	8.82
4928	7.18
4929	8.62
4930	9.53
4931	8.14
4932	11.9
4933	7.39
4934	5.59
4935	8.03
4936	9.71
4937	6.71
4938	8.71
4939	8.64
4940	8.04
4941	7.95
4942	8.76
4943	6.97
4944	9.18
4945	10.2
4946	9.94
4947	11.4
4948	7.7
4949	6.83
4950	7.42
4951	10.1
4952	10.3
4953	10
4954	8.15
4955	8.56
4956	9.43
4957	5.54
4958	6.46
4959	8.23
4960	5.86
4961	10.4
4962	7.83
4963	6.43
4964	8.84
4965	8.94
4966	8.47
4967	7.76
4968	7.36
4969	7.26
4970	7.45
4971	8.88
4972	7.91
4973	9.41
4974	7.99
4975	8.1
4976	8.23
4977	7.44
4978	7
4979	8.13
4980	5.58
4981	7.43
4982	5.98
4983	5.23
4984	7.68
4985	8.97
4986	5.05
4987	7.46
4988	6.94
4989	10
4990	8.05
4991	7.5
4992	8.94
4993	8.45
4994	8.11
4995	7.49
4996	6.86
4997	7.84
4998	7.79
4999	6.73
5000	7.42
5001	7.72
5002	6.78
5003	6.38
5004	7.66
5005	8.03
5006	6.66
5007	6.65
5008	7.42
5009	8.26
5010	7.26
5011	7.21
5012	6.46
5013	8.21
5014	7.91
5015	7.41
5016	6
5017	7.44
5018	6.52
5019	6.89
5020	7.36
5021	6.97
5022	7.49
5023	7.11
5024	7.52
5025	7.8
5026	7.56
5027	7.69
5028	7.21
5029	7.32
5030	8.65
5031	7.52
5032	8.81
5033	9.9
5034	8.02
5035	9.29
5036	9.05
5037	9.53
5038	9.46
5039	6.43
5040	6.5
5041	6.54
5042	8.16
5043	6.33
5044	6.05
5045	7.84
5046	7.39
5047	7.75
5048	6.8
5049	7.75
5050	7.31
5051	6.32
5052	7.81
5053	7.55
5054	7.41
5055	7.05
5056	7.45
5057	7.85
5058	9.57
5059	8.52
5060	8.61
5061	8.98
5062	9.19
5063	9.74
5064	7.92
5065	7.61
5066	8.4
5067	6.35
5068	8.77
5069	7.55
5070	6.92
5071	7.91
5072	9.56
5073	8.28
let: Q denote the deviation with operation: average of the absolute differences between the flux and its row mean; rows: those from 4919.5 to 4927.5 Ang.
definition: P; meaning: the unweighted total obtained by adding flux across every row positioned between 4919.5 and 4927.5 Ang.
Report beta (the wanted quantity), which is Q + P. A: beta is 62.7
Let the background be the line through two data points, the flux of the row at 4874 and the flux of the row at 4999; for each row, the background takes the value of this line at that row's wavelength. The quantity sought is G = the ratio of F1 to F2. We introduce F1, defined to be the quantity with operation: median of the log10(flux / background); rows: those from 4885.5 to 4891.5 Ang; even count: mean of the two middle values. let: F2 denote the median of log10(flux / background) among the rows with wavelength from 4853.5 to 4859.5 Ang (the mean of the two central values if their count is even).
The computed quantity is 0.96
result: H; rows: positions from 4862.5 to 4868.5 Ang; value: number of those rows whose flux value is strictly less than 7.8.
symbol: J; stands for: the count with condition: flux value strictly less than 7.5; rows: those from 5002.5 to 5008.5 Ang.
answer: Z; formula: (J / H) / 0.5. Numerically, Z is 1.3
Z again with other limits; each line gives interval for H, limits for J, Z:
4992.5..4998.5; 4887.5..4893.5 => 0.7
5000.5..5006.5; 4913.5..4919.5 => 2.0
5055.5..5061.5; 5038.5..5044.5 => 10.0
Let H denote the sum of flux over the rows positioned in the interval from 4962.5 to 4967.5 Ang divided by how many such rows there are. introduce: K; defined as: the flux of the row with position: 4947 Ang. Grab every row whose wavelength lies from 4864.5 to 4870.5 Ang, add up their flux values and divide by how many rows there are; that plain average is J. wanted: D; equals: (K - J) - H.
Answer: -3.7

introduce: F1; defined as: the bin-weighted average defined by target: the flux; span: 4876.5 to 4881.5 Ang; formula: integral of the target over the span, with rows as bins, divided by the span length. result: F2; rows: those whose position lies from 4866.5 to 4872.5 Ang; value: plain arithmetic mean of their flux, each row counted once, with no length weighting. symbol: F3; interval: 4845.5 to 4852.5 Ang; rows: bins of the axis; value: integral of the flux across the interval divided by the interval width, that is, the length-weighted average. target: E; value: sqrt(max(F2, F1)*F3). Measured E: 8.72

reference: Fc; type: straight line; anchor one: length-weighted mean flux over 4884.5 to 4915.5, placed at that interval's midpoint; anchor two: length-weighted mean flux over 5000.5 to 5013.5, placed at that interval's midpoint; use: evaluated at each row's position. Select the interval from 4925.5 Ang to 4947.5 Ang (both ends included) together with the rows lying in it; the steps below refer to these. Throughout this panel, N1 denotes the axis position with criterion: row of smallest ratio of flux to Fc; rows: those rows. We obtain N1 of 4934 Ang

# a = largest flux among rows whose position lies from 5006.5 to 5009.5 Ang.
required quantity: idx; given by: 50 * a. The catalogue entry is 413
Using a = 8.26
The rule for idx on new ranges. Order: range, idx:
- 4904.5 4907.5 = 427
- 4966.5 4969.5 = 388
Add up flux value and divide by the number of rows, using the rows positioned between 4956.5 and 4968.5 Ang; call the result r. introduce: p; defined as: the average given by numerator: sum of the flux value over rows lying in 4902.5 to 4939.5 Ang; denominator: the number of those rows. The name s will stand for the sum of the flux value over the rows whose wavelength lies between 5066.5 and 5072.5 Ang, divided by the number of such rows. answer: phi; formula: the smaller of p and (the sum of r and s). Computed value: 7.9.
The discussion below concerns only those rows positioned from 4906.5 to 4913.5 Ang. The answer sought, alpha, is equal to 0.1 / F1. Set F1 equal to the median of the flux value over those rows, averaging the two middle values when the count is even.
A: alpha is 0.0116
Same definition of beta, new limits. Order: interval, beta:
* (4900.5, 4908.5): 64.7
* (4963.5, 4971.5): 65.6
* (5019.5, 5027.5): 59.7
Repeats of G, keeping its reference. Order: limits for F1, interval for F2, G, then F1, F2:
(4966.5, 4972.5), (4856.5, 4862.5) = 0.72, 0.050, 0.07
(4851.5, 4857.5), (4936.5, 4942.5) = 0.79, 0.069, 0.09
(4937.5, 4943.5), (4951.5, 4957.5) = 0.72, 0.087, 0.12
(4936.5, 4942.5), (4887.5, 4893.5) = 1.05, 0.087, 0.08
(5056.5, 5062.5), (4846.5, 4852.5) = 3.11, 0.123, 0.04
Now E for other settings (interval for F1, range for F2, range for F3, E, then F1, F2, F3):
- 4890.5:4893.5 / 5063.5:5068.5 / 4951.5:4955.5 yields 9.23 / 9.2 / 7.81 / 9.3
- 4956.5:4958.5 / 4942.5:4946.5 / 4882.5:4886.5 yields 8.74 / 6.0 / 9.07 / 8.4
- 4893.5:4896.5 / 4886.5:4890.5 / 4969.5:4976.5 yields 8.63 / 9.0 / 7.77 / 8.3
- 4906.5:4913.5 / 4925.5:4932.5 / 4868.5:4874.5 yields 7.95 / 8.7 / 8.70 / 7.2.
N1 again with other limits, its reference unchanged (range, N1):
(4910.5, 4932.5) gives 4918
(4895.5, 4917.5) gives 4915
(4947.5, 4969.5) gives 4957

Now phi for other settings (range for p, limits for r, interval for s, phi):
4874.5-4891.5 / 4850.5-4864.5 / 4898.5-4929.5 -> 8.6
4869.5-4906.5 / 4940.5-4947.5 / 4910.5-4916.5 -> 8.6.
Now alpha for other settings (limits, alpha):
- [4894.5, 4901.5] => 0.0104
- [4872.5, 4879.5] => 0.0121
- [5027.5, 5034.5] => 0.0125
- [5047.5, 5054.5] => 0.0135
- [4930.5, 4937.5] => 0.0125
